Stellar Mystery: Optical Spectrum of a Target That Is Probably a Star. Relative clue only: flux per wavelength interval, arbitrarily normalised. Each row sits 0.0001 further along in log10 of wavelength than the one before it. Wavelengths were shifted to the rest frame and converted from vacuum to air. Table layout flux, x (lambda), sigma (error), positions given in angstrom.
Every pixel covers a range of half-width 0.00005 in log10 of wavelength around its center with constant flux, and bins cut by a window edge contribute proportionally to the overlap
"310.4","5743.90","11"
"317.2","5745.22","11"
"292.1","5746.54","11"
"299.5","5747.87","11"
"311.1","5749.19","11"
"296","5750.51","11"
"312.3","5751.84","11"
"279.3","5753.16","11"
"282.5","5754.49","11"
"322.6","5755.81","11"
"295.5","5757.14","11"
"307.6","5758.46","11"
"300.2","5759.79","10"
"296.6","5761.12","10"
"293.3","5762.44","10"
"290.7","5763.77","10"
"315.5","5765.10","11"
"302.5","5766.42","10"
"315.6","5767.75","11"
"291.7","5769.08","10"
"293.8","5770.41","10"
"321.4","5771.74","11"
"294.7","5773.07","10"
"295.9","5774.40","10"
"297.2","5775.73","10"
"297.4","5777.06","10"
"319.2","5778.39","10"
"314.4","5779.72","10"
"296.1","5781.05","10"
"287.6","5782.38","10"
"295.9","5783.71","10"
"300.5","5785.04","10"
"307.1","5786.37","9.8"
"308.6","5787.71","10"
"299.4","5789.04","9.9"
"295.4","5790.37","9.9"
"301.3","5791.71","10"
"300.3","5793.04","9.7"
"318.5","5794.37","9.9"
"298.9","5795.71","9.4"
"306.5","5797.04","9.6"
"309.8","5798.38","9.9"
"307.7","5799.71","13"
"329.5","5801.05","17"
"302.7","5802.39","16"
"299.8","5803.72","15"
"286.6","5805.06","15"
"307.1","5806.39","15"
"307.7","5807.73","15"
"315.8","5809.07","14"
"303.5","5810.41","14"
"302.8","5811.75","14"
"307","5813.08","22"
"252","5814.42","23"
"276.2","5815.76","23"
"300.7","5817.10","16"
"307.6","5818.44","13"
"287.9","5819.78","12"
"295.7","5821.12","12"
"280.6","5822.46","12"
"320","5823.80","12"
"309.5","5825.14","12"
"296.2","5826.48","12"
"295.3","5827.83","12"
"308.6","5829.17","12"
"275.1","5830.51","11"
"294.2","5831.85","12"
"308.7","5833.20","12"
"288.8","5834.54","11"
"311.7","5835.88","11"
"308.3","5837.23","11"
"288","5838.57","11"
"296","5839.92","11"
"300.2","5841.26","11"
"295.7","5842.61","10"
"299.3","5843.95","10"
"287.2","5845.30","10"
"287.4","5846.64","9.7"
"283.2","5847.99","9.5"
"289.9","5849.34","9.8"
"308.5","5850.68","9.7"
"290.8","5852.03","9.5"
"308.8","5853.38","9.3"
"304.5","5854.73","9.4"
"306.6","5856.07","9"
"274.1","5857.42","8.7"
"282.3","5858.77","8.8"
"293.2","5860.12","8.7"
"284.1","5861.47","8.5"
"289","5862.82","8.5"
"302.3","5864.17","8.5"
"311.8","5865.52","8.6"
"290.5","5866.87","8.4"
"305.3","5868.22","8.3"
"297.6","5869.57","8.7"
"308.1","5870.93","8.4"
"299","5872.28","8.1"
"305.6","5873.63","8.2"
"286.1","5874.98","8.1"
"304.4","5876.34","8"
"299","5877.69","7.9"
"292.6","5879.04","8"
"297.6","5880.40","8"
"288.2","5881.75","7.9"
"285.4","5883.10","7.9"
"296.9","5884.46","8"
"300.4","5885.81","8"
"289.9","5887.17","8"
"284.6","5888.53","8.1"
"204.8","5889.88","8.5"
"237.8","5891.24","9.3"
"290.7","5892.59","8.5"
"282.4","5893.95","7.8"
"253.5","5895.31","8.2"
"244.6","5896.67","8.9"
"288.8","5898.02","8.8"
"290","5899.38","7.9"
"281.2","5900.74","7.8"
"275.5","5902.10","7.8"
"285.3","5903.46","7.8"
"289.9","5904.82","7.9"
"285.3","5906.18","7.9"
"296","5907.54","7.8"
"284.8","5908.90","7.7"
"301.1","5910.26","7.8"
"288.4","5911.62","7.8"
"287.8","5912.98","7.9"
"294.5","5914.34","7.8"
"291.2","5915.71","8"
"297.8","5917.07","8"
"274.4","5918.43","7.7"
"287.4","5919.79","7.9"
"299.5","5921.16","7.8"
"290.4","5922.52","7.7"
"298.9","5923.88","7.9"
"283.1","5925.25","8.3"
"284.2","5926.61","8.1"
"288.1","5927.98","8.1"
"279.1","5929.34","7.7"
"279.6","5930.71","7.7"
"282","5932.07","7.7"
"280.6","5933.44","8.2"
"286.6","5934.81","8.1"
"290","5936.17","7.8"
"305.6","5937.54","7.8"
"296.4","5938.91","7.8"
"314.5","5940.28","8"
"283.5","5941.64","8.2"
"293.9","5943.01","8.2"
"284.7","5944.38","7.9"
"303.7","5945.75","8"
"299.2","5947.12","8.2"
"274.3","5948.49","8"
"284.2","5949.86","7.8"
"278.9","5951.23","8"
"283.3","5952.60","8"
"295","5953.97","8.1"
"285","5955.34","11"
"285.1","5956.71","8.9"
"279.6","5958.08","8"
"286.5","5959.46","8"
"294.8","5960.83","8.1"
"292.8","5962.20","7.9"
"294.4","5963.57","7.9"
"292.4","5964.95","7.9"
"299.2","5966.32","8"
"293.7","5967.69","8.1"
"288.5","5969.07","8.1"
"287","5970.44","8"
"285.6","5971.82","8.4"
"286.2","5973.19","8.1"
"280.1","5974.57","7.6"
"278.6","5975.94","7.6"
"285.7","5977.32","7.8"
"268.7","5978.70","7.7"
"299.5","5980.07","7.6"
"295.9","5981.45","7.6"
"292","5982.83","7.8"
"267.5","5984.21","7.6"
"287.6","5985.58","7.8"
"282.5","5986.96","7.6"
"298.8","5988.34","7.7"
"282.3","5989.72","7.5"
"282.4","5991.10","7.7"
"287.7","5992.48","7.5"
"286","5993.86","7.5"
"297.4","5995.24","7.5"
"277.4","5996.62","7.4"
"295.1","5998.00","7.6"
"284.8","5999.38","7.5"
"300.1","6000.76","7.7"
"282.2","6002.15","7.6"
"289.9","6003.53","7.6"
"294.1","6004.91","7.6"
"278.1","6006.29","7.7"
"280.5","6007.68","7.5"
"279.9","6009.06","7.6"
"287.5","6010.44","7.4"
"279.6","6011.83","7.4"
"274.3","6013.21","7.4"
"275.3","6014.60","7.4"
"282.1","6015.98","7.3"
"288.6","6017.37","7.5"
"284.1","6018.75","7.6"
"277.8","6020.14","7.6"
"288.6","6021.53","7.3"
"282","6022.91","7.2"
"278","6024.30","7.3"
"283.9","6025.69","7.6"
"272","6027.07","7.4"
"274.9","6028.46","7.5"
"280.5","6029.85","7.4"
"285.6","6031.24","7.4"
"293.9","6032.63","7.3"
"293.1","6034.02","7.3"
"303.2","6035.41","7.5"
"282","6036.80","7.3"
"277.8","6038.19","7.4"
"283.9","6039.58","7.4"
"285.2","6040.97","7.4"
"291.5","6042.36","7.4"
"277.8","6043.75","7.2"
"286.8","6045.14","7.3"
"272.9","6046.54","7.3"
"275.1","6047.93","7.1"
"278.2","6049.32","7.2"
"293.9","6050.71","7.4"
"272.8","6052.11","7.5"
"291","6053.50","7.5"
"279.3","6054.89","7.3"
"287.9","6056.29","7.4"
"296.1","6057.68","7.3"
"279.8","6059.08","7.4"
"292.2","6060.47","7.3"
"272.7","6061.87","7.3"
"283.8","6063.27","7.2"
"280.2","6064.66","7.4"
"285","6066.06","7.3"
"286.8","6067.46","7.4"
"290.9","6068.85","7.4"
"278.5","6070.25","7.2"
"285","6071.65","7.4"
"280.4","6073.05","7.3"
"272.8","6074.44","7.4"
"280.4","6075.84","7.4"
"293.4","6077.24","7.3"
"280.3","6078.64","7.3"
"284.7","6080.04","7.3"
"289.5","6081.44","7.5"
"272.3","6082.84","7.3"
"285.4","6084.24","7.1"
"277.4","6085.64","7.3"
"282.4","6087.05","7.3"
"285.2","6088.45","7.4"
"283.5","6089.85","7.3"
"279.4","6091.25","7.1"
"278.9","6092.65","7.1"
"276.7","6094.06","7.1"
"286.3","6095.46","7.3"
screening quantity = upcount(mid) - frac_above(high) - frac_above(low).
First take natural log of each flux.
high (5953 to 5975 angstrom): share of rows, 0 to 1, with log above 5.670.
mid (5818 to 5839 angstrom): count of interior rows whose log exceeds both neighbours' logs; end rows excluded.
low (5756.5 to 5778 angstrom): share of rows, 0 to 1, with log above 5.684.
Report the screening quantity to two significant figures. 3.8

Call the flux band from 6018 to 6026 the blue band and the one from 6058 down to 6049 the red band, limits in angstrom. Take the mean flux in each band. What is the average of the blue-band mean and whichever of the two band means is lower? 282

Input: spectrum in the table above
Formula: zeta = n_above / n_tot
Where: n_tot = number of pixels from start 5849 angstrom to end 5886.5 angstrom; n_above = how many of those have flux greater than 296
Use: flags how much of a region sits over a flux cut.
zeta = 0.57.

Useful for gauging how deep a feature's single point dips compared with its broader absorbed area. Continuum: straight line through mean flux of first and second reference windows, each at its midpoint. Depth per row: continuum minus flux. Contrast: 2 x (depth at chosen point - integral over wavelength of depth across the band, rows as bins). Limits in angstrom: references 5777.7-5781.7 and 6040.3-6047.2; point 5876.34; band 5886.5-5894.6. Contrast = -554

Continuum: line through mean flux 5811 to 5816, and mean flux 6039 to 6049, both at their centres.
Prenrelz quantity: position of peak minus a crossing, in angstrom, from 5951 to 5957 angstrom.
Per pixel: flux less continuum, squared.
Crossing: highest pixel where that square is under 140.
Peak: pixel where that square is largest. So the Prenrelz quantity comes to -2.7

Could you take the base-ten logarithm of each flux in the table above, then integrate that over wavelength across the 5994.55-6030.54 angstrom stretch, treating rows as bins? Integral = 88.3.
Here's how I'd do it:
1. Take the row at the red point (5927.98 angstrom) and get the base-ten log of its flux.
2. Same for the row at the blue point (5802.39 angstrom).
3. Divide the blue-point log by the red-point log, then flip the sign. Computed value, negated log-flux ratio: -1.009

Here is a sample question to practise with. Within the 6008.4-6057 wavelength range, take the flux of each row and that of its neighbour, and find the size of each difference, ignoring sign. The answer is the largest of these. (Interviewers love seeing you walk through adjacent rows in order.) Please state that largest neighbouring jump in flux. 21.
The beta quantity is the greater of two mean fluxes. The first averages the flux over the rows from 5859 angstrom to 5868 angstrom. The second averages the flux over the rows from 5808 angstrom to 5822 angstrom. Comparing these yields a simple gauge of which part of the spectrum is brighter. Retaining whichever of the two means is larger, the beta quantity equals 295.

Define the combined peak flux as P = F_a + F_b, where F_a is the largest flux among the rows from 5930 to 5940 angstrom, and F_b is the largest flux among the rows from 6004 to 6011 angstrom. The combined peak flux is 600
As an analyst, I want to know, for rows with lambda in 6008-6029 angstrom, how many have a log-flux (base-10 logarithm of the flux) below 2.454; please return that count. 12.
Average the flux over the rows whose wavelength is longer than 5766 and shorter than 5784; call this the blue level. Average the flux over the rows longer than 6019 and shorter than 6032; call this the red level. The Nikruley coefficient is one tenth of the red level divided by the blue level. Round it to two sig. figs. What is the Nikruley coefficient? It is 0.093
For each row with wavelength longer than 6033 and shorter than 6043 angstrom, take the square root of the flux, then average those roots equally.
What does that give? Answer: 17.0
